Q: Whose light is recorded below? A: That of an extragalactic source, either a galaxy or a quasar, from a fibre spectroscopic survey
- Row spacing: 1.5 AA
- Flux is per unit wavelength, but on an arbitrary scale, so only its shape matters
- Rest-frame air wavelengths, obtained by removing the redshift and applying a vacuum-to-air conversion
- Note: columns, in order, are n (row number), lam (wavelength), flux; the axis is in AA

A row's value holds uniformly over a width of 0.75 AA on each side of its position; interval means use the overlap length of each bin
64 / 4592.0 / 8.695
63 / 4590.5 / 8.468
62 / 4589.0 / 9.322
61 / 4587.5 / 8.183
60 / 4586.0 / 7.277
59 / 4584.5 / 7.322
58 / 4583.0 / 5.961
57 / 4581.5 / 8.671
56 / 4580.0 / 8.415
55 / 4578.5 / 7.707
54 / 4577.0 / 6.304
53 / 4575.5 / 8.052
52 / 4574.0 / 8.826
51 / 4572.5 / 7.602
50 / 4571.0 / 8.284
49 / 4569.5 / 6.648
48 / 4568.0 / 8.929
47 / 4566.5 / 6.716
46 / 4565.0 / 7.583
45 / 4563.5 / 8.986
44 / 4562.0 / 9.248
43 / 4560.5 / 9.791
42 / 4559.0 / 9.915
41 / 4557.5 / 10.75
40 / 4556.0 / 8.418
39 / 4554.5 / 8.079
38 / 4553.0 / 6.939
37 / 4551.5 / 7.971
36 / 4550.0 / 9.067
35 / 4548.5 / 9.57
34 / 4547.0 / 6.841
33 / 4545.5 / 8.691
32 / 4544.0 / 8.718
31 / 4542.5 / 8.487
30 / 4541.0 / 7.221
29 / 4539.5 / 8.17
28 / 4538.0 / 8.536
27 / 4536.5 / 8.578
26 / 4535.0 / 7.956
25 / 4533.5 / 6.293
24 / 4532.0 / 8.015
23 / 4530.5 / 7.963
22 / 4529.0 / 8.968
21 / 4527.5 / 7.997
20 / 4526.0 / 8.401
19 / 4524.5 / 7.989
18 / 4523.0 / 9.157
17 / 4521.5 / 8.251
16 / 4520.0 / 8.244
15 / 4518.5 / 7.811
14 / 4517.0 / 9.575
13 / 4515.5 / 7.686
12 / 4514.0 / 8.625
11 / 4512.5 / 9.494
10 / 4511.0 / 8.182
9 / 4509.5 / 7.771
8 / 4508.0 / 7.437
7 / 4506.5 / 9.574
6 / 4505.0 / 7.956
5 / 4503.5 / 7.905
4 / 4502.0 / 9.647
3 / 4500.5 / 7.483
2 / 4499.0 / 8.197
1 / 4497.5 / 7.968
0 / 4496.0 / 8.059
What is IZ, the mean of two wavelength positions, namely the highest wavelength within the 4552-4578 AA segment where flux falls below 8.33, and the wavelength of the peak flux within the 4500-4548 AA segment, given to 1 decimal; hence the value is 4539.5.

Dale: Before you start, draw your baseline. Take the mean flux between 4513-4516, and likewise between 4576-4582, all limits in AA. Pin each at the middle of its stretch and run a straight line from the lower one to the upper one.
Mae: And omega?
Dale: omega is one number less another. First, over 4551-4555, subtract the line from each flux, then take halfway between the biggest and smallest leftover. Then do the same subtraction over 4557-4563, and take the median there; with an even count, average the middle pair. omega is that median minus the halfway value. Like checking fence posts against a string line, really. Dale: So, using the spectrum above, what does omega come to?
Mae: 2.4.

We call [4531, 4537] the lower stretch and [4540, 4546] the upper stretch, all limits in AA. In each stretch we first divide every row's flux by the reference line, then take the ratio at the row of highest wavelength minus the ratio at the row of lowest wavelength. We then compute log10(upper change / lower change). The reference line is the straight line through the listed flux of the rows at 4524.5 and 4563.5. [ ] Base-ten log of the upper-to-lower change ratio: 0.47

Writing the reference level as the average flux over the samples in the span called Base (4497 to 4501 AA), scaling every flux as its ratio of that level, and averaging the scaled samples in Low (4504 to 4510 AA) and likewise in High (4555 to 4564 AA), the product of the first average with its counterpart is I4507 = 1.25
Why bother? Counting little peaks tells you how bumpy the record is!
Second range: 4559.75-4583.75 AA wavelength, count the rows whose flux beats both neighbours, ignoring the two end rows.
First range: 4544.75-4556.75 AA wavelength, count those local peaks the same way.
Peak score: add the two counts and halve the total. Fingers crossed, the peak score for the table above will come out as 2.50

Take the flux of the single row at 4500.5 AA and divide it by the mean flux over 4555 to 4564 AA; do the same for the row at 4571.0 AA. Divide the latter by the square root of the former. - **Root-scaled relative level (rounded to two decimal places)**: 0.98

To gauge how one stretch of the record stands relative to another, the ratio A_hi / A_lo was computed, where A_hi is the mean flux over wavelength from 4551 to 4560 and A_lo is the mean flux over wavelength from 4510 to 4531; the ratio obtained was 1.03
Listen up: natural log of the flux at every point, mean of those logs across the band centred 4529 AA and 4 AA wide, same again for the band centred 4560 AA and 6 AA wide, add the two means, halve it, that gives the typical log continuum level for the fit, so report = 2.20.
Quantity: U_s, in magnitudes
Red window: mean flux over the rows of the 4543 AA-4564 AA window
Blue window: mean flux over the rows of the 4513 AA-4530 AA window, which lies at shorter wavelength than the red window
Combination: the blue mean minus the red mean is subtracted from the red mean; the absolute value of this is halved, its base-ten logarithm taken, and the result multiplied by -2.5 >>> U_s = -1.65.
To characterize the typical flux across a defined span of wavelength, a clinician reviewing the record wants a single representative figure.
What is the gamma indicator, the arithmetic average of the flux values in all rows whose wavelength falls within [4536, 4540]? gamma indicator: 8.43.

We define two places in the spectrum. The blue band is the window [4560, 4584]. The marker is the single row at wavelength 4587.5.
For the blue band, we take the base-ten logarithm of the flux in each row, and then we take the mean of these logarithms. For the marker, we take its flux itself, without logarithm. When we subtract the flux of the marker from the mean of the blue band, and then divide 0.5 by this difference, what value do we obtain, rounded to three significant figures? -0.0686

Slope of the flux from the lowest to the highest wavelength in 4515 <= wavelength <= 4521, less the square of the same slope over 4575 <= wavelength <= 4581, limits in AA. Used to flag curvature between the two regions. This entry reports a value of 0.12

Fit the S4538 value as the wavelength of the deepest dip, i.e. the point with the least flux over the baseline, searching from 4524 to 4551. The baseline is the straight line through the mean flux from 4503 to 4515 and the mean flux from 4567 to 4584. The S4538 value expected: 4533.5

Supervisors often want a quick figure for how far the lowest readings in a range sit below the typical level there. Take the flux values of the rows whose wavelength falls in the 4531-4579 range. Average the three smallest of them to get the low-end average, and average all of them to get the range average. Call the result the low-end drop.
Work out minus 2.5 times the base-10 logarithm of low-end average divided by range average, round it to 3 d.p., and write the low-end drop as 0.269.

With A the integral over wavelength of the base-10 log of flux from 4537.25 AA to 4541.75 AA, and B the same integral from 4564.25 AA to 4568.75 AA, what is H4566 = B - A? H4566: -0.07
